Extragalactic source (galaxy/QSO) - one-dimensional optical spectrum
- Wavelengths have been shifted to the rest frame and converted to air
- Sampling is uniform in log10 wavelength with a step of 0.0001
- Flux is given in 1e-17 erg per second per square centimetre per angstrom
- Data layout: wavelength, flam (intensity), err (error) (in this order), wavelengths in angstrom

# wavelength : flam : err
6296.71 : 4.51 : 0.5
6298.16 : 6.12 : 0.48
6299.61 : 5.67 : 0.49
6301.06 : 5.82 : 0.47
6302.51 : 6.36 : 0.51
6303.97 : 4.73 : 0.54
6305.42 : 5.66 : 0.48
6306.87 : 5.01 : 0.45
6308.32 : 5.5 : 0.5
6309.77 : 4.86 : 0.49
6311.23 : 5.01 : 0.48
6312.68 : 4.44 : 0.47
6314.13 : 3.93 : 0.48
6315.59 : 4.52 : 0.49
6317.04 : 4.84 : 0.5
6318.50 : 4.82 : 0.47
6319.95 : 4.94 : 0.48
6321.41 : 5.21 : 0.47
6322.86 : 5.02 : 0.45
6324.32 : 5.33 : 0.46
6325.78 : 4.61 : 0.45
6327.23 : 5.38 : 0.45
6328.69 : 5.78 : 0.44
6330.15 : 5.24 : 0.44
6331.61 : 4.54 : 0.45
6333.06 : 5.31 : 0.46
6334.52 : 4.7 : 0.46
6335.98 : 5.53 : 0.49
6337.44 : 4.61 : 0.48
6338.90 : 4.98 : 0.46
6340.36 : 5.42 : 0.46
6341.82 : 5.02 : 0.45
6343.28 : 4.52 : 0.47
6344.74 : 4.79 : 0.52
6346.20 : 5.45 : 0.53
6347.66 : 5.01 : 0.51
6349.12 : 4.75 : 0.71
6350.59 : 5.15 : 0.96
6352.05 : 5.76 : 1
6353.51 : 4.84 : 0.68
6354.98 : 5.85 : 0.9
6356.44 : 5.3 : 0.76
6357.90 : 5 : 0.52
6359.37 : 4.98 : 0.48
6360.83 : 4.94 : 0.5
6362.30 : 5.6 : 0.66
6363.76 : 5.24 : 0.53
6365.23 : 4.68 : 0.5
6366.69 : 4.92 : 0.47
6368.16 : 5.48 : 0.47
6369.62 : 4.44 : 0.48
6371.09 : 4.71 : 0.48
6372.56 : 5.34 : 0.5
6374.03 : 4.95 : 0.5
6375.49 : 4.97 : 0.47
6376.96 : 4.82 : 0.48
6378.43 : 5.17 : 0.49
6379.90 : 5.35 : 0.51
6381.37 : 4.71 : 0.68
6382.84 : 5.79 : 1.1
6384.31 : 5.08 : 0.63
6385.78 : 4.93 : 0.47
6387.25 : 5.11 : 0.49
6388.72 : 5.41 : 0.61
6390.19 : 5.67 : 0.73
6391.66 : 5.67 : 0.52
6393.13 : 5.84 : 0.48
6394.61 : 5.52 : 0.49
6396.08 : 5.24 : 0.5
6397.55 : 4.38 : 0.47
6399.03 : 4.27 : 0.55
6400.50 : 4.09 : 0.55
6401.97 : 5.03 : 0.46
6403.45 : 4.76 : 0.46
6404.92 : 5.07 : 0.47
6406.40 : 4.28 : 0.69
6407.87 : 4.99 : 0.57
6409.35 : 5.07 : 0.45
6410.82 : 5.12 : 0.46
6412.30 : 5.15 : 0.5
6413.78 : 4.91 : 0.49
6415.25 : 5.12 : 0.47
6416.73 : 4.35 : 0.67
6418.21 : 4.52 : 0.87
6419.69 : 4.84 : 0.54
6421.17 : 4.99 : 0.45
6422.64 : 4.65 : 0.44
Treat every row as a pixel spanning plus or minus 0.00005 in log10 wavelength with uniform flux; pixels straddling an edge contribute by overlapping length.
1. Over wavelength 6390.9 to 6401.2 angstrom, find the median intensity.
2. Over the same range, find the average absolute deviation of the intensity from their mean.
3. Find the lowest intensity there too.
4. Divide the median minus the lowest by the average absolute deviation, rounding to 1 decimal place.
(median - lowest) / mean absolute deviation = 1.8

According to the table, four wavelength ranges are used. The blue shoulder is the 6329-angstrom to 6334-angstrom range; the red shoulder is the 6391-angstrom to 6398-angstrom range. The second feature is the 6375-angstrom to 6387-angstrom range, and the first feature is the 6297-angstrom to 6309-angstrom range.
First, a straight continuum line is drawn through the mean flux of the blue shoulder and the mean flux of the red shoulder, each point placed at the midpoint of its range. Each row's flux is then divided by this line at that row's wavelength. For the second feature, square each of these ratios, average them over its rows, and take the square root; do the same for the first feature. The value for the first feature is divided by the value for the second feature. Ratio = 1.18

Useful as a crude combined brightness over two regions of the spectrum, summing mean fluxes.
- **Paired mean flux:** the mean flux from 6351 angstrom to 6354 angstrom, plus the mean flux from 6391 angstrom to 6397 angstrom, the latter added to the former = 10.9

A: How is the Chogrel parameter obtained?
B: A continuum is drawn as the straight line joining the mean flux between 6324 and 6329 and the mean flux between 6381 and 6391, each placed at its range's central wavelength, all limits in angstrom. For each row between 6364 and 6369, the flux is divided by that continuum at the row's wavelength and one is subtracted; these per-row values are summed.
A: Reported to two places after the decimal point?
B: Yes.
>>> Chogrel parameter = -0.13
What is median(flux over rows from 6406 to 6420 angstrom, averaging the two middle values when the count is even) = 4.95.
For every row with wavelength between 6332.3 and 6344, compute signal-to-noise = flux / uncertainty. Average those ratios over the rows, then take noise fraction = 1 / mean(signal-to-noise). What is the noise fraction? 0.093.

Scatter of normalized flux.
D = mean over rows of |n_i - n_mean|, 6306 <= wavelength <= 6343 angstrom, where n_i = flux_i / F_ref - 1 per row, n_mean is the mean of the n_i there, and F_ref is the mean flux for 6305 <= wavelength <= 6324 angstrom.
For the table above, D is 0.065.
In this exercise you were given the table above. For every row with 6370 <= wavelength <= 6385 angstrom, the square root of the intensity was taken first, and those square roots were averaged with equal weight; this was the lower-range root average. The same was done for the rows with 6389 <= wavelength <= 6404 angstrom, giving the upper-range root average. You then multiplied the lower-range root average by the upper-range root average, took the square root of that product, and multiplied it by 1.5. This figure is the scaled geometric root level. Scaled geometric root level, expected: 3.37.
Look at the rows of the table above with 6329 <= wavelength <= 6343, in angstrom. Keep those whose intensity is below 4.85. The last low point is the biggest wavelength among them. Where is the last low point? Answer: 6337.44 angstrom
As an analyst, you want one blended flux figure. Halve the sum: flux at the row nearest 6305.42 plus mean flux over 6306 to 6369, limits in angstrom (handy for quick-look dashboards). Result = 5.35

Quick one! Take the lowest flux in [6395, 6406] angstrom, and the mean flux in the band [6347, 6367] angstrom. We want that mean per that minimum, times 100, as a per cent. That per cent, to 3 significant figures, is 126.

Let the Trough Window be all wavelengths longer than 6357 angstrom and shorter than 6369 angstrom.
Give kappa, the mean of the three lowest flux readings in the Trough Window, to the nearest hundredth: 4.85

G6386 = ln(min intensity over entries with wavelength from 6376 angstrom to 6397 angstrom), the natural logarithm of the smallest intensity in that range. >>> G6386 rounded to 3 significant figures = 1.55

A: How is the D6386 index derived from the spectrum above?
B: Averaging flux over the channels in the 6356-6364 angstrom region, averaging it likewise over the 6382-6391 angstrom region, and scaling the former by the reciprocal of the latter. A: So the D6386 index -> 0.97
